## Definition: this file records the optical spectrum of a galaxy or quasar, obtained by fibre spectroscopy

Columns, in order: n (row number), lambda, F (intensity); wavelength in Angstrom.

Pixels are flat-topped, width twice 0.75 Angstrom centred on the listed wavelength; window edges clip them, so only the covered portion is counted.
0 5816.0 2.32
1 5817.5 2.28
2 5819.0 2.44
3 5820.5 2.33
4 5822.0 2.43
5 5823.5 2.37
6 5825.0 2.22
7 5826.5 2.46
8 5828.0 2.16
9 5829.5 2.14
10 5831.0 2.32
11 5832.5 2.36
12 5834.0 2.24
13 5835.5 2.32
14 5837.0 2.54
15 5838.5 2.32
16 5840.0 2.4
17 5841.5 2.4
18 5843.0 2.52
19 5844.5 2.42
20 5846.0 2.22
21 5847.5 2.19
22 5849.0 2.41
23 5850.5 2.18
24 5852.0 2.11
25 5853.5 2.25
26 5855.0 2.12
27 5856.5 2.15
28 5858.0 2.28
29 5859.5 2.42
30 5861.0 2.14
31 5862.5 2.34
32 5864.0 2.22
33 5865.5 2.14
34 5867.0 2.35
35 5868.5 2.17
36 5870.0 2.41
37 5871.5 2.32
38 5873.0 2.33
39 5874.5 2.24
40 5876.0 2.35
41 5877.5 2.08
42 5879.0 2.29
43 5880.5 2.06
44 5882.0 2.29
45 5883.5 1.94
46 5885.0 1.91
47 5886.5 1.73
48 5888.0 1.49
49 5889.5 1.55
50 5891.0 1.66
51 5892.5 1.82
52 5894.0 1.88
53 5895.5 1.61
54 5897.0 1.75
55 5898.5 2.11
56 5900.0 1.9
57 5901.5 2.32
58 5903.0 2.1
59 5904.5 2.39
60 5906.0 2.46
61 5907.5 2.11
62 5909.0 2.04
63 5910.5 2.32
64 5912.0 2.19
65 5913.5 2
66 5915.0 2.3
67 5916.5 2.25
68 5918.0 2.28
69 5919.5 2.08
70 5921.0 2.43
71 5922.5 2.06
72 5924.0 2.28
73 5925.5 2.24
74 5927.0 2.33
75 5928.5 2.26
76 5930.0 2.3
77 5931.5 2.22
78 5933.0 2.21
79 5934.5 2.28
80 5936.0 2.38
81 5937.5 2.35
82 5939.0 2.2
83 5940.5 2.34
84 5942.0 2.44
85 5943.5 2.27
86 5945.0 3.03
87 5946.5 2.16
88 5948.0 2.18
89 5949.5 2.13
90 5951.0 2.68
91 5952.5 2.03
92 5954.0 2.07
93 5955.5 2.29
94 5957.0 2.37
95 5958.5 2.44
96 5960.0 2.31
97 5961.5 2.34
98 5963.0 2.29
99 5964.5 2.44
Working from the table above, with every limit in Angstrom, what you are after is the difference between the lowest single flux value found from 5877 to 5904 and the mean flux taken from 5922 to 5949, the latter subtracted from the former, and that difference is -0.8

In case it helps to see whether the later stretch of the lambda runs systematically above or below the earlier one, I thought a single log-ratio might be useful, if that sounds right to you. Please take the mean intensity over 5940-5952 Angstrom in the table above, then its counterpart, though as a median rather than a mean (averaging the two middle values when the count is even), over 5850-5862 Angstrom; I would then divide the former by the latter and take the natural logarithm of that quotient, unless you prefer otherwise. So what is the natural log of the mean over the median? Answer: 0.10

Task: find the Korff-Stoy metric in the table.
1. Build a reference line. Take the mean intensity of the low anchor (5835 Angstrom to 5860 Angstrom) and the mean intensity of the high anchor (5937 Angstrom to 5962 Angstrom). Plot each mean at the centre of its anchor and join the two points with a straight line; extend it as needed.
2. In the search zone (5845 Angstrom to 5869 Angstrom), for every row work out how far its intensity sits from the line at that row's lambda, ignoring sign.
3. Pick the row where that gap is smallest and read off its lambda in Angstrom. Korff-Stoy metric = 5862.5 Angstrom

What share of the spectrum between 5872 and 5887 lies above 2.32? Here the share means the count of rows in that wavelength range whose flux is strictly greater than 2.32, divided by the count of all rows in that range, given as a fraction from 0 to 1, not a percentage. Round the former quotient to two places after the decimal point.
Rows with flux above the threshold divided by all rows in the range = 0.20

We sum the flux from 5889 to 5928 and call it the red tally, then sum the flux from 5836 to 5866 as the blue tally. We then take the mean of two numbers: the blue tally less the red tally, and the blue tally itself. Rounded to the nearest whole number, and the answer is 19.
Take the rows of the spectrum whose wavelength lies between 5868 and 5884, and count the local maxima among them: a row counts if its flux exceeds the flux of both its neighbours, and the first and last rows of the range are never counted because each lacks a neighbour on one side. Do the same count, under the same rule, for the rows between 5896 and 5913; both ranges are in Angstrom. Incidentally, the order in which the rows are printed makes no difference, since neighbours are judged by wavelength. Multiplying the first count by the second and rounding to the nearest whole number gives 20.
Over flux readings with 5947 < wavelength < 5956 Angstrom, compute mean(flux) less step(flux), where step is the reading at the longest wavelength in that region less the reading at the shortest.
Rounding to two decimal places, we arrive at 2.12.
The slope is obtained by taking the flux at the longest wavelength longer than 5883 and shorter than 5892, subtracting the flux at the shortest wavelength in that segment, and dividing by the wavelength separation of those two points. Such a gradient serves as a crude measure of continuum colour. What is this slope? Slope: -0.037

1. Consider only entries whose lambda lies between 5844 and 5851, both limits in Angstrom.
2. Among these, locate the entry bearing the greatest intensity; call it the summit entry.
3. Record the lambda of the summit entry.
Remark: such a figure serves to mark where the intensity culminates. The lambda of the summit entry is 5844.5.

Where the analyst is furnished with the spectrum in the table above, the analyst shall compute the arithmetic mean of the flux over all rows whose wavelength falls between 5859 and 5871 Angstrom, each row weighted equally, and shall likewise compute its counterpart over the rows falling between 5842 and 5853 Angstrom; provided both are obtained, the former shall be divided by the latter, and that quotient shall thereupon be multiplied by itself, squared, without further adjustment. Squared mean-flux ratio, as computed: 0.98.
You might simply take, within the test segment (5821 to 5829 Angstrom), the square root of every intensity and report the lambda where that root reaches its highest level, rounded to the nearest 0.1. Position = 5826.5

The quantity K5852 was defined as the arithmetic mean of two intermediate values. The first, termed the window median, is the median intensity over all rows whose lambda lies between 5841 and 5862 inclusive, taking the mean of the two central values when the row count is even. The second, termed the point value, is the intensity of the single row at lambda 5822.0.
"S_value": 2.33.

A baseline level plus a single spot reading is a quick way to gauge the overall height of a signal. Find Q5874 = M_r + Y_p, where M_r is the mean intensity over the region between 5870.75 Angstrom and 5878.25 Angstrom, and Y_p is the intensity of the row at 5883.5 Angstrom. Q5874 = 4.20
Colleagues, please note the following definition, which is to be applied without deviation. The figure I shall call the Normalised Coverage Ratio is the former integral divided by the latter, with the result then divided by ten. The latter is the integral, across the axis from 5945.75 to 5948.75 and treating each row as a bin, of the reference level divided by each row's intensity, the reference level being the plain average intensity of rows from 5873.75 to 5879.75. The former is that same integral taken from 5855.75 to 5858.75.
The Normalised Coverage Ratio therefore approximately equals 0.098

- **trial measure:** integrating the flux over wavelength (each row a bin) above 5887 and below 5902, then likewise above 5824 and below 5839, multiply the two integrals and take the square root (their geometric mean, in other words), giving 30.6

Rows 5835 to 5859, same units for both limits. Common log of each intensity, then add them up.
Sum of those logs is 5.8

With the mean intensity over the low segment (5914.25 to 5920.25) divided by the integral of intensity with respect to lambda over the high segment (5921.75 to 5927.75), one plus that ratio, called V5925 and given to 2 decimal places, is 1.17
